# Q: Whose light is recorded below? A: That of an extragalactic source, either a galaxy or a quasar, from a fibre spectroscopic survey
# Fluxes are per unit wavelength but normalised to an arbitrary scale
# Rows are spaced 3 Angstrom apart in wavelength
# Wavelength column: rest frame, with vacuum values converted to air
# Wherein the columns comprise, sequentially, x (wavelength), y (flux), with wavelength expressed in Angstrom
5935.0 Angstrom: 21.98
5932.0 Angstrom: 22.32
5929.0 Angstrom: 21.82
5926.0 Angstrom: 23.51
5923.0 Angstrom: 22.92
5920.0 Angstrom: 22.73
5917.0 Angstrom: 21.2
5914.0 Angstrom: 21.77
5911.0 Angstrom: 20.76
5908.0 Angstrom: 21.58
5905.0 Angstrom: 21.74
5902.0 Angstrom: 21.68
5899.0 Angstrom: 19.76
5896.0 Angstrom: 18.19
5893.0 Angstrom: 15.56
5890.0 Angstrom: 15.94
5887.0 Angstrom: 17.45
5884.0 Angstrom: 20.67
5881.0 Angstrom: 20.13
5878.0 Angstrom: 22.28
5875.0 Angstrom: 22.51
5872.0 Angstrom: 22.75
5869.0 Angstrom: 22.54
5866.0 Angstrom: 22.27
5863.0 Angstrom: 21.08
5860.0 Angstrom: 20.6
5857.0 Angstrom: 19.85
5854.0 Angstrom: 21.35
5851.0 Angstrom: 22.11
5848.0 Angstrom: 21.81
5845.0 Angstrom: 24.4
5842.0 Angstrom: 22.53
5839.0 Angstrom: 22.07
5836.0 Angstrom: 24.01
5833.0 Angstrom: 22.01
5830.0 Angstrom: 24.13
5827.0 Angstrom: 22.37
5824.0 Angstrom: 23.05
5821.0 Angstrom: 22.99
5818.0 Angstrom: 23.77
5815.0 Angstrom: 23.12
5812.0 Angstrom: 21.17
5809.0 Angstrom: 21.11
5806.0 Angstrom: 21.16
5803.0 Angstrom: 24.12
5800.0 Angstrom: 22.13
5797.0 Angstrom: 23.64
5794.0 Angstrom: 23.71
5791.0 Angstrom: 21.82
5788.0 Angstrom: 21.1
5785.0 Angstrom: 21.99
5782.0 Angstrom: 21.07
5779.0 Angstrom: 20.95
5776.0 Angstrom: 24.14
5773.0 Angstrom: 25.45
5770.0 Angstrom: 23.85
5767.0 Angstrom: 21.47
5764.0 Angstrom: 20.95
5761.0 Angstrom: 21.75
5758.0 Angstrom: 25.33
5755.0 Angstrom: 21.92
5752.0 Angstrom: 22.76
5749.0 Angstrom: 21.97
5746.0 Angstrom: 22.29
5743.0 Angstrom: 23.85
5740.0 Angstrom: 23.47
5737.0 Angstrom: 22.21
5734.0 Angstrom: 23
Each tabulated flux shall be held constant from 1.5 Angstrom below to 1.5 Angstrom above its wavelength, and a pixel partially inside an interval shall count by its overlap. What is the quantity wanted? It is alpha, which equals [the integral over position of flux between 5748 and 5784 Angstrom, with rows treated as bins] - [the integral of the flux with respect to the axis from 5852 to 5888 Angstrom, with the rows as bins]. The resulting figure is 52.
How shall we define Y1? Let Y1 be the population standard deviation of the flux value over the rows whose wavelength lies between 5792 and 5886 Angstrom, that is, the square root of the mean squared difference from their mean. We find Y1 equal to 1.2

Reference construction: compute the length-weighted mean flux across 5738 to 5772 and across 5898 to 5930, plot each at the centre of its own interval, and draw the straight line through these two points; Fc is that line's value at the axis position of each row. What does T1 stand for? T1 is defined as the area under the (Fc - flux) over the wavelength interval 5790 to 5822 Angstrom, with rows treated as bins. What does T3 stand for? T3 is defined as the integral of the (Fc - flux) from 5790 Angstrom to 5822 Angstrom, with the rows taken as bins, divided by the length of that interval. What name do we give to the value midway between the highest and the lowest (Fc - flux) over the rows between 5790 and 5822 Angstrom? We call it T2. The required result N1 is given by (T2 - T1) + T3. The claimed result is 6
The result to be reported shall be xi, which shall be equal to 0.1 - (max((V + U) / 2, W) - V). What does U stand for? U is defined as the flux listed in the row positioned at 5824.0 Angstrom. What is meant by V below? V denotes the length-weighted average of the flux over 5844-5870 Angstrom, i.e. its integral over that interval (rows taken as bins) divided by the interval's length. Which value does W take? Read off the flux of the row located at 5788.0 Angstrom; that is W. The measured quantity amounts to -0.6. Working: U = 23.05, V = 21.7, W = 21.1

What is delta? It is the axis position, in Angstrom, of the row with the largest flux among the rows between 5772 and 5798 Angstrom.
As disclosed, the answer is 5773.0 Angstrom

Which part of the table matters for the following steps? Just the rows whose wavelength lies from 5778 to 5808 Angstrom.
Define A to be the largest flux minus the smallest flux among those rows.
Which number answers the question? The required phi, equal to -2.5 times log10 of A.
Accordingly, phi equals -1.25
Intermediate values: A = 3.2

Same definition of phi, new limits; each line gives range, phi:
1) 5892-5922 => -2.14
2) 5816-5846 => -0.95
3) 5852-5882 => -1.16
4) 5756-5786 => -1.63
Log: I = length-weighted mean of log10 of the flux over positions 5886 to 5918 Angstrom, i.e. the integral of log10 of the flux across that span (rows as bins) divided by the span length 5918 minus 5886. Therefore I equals 1.289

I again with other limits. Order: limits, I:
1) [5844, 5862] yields 1.334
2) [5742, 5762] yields 1.358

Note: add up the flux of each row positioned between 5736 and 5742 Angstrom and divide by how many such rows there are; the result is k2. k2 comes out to 22.8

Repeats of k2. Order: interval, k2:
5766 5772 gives 22.7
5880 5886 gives 20.4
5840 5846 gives 23.5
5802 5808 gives 22.6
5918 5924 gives 22.8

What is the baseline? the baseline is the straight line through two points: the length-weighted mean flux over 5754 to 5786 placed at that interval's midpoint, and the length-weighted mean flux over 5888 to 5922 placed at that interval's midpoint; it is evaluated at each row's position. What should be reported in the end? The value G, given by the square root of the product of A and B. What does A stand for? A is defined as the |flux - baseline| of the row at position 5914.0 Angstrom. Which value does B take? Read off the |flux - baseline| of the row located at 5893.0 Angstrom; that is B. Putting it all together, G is 3.0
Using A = 1.85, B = 4.75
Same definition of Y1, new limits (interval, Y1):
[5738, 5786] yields 1.4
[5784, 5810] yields 1.1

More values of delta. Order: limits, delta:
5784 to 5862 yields 5845.0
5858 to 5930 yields 5926.0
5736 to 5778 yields 5773.0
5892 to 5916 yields 5914.0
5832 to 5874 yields 5845.0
